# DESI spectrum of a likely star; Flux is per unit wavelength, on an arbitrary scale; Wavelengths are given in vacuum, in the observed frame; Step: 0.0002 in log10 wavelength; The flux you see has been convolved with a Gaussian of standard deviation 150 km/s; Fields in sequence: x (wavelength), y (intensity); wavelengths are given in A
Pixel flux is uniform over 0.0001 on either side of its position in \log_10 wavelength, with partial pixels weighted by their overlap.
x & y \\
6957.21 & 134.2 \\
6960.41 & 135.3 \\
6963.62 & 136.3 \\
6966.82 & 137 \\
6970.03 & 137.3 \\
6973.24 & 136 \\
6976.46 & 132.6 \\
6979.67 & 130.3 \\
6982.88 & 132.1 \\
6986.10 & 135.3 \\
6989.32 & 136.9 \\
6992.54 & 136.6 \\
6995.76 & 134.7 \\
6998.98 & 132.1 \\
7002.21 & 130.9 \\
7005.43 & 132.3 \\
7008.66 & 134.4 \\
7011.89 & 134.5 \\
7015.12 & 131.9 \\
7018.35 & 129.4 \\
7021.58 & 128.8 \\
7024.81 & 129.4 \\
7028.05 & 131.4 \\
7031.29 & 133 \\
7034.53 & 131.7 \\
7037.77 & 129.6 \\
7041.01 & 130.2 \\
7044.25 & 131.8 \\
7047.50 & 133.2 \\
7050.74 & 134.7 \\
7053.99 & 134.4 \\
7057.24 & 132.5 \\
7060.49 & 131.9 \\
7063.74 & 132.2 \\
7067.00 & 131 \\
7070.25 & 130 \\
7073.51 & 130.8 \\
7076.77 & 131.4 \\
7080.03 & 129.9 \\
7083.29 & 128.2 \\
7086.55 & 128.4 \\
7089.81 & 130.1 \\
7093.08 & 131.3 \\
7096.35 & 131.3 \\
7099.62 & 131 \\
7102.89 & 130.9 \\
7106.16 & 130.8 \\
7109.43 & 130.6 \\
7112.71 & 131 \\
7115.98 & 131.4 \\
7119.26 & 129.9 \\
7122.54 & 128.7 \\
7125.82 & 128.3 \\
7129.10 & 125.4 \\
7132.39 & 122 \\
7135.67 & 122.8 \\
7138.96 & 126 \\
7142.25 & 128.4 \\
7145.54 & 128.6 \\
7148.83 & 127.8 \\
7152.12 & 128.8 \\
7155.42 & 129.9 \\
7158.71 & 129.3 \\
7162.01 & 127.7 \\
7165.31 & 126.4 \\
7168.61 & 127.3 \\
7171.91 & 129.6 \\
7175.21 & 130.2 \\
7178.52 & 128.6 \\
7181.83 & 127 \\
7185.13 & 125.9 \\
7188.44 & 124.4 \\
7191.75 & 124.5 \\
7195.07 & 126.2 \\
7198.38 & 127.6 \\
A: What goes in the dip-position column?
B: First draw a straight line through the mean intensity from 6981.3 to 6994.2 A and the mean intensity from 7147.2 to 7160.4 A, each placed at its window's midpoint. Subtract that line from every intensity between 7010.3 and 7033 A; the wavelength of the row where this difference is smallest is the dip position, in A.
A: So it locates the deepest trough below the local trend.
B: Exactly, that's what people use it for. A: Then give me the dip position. 7021.58 A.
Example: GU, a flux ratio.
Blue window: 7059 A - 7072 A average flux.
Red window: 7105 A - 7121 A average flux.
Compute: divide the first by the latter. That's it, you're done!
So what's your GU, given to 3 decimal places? 1.004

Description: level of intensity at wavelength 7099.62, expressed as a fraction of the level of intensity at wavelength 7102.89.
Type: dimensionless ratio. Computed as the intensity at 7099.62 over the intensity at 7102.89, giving 1.001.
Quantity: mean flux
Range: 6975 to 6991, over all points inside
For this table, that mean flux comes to 133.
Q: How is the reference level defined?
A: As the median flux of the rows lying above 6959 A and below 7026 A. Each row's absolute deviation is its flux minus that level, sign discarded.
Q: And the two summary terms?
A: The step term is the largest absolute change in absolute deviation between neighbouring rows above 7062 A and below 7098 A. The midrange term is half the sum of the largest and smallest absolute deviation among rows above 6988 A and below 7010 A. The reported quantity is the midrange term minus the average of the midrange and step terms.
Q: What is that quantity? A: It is 0.0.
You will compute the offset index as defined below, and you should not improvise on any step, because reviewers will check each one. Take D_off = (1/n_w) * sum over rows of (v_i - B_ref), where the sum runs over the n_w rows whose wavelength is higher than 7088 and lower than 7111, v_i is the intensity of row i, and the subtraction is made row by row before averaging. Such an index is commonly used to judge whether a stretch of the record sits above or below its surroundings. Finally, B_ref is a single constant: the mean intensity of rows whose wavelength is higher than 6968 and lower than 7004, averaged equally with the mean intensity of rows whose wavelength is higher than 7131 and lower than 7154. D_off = 1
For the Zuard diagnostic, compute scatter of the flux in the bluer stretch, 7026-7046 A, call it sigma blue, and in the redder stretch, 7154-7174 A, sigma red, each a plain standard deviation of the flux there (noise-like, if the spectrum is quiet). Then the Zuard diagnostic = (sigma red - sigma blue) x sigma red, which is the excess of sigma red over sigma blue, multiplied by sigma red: 0.3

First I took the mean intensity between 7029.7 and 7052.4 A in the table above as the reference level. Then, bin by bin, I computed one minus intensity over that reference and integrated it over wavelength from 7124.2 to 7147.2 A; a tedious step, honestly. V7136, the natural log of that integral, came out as 0.06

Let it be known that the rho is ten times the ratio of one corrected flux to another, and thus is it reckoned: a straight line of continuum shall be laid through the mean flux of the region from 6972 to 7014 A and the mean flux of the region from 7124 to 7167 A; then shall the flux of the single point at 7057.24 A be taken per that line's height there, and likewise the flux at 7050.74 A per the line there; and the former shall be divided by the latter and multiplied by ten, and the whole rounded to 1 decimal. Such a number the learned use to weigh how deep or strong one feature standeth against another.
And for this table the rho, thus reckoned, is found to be 9.9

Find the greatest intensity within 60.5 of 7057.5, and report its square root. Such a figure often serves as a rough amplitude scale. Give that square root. 11.6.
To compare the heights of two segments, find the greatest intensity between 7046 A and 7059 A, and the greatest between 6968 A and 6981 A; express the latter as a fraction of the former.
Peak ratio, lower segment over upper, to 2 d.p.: 1.02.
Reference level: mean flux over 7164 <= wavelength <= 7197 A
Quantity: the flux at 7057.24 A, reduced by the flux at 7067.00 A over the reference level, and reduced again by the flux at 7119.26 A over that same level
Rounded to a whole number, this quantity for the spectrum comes 130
